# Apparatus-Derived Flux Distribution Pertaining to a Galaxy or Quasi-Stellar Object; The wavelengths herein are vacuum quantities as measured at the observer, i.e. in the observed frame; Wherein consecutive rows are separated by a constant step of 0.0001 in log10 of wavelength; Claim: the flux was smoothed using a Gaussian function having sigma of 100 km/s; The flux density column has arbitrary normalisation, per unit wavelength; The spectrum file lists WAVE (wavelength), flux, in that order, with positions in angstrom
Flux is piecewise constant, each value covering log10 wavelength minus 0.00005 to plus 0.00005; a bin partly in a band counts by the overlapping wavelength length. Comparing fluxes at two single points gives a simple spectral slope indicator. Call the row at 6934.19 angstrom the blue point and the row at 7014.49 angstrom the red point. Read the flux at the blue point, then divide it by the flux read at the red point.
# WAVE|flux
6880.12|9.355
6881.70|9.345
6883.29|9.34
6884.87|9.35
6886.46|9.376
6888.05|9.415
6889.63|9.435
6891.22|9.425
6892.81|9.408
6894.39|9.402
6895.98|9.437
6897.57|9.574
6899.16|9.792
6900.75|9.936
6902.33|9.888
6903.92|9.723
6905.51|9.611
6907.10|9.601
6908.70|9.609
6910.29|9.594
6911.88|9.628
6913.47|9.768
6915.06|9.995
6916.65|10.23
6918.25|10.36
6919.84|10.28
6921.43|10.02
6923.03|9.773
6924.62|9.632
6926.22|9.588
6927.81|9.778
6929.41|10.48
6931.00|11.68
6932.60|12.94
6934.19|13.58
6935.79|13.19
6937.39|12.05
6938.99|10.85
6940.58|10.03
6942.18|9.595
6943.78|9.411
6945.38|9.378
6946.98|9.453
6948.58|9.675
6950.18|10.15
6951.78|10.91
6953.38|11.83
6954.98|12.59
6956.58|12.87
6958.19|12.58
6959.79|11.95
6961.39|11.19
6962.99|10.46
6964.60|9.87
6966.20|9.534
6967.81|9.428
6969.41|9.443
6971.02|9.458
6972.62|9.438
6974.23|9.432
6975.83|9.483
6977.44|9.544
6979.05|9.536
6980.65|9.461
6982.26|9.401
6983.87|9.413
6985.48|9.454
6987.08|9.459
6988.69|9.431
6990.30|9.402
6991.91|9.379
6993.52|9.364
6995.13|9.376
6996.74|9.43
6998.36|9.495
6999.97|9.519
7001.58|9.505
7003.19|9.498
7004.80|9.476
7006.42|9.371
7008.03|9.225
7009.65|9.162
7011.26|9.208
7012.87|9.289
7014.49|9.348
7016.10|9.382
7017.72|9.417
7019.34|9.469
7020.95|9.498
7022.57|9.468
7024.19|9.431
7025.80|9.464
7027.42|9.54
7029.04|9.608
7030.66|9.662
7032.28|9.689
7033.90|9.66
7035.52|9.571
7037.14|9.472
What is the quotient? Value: 1.45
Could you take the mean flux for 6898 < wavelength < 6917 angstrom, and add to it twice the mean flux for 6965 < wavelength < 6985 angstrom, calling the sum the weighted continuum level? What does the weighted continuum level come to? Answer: 28.7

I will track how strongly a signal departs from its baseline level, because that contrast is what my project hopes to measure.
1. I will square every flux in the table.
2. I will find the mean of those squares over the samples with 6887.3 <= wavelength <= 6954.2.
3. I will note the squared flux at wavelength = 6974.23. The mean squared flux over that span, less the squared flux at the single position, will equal 16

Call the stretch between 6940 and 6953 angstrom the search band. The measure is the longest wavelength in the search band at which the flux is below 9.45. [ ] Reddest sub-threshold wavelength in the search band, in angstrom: 6945.38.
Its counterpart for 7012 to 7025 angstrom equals 7024.19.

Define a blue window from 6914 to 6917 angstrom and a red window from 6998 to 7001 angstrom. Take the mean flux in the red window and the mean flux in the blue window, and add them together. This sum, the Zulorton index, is 19.6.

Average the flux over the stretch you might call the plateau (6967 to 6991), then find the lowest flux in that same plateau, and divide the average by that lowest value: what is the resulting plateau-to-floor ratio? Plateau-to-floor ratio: 1.01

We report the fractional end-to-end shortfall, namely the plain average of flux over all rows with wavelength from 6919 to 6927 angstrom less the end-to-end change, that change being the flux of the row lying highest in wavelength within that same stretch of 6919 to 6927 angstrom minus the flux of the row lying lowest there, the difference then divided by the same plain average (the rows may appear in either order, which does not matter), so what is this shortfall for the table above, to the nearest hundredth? 1.07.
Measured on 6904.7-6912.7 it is 1.00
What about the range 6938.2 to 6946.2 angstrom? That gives 1.15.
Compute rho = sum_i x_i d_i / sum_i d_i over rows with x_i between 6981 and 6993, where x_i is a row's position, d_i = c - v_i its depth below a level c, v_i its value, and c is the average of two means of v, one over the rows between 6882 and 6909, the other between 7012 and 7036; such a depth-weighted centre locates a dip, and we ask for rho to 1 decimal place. 6987.3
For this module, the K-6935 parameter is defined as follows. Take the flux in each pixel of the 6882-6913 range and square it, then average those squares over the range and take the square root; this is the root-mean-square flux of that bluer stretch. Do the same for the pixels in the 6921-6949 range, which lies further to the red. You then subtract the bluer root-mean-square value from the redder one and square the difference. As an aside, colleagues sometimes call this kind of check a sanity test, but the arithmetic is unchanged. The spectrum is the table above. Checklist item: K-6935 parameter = 1.3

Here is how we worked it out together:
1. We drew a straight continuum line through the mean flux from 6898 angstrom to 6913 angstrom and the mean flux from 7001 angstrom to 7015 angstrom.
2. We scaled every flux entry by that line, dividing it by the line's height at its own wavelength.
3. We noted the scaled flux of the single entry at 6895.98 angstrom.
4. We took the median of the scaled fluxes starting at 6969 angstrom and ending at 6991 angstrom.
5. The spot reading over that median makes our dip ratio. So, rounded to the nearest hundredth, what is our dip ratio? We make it 0.97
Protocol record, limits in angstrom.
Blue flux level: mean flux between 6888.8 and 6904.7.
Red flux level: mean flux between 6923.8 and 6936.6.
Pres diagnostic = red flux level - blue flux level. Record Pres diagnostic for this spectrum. 1.8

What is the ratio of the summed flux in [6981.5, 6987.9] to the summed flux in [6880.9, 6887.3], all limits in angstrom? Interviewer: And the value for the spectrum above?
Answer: 1.01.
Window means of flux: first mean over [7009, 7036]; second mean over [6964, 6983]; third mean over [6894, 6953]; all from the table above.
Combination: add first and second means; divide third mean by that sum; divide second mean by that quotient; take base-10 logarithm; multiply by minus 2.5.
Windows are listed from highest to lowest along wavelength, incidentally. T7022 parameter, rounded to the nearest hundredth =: -3.11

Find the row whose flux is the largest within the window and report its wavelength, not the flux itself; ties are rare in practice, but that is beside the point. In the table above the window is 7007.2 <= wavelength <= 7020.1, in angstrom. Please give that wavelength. 7019.34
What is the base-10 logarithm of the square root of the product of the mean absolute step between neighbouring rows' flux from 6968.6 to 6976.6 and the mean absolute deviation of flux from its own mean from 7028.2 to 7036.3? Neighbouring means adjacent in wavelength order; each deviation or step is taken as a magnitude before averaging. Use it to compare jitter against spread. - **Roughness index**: -1.5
